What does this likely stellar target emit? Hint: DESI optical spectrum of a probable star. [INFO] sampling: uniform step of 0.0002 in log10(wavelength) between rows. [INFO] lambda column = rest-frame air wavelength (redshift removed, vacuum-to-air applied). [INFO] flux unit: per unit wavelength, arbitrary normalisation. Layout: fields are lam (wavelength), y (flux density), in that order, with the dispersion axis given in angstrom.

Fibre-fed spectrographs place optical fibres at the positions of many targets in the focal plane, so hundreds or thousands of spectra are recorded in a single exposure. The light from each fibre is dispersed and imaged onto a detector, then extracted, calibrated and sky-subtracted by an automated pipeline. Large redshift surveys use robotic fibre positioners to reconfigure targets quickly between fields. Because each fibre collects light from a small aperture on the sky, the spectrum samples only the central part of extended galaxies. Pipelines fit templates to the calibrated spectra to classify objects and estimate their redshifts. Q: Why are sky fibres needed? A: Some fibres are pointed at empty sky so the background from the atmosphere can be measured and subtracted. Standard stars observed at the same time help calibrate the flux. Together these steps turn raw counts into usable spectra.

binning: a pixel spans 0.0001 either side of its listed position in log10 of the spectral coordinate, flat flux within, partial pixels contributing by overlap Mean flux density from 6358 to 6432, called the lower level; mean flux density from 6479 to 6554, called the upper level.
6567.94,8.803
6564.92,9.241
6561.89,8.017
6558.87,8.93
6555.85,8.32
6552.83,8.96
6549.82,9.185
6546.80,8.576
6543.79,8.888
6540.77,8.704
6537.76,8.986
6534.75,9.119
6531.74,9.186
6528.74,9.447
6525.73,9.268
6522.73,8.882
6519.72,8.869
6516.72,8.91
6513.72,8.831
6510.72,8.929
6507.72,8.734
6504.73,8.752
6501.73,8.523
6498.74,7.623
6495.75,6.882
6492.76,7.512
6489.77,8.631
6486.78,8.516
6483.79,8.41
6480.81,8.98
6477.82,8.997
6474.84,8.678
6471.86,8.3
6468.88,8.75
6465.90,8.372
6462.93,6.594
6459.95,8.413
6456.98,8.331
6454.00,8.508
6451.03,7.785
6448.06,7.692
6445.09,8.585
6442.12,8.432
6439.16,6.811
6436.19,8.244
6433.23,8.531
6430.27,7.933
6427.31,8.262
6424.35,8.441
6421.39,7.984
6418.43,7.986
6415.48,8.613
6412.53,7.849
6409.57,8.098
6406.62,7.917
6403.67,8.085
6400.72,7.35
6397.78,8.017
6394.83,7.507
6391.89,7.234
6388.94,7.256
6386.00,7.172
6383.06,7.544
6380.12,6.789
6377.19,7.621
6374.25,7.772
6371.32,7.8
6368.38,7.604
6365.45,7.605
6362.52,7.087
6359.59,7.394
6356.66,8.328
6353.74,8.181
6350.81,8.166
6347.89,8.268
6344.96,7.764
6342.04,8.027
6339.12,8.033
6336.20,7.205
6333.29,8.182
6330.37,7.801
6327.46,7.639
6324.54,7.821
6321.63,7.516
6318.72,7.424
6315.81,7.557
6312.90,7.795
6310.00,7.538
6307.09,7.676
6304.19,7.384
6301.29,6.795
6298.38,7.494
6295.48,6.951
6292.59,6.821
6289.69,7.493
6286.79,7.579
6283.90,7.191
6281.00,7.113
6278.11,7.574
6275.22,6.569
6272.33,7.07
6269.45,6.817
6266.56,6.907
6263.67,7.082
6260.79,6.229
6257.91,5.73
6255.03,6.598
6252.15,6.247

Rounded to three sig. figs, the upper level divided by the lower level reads 1.13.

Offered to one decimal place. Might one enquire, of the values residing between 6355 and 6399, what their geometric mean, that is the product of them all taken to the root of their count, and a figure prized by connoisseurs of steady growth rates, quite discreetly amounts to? 7.5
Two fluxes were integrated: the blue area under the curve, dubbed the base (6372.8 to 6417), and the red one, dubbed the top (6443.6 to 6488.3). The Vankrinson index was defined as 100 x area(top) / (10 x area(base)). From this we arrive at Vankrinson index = 11.0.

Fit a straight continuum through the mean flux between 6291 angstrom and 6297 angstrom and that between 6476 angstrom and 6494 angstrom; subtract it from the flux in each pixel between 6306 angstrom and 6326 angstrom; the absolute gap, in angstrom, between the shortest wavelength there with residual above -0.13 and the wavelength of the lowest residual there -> 11.6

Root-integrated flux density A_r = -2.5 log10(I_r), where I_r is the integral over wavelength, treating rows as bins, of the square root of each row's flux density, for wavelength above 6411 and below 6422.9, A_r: -3.82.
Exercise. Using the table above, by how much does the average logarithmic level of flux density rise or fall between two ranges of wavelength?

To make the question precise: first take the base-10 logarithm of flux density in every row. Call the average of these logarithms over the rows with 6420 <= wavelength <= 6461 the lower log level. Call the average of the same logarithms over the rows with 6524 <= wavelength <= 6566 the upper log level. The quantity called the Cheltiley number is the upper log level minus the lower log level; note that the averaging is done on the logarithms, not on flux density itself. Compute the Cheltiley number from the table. 0.040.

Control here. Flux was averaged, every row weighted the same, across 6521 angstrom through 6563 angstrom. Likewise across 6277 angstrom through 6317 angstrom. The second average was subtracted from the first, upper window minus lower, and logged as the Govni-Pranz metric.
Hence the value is 1.5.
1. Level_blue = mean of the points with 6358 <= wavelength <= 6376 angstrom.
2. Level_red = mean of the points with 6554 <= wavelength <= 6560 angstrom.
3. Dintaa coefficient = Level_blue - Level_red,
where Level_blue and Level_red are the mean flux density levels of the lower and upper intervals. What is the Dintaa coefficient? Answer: -1.1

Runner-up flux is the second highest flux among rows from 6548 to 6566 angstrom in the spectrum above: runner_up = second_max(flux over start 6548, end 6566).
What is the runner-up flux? 9.185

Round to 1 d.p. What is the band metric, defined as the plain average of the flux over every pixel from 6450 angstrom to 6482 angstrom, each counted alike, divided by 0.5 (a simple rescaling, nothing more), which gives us 16.7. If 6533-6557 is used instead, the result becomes 17.7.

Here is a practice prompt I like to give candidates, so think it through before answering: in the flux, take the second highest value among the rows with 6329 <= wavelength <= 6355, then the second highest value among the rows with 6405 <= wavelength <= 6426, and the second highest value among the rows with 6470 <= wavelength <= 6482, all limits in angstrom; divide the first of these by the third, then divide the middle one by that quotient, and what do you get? 9.3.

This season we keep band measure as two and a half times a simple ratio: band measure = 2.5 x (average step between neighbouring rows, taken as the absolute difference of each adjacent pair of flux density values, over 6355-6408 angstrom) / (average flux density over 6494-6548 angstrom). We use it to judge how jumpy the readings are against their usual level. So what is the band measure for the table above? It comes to 0.110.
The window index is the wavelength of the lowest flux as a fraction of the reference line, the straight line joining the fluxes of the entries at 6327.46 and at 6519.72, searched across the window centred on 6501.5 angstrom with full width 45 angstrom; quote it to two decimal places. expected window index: 6495.75 angstrom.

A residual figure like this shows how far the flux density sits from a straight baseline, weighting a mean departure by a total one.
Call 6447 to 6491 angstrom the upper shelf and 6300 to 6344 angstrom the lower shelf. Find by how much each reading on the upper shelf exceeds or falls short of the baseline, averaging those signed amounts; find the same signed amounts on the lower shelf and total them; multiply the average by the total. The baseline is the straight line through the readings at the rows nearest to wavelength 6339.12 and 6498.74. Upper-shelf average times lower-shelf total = -4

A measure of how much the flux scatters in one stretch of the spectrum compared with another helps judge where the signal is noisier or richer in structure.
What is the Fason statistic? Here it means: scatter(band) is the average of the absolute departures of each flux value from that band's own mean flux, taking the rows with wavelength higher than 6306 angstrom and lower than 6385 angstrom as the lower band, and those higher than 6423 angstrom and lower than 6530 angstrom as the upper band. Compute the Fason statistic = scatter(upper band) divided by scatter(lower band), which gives 1.7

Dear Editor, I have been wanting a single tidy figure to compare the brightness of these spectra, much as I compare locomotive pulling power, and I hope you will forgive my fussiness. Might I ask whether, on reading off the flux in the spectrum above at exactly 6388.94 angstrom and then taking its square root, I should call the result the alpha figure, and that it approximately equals 2.7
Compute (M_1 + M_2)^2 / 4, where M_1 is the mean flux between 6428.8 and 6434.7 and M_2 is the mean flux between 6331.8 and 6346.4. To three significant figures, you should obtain 64.6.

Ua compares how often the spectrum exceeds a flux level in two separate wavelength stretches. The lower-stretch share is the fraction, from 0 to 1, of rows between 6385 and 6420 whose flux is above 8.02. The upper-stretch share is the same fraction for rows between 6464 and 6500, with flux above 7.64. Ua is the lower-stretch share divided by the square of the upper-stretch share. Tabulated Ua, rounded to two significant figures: 0.44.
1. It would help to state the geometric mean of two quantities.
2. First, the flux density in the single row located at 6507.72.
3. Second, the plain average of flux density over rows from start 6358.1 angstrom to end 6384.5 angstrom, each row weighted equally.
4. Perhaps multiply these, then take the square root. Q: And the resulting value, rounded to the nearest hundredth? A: 8.08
